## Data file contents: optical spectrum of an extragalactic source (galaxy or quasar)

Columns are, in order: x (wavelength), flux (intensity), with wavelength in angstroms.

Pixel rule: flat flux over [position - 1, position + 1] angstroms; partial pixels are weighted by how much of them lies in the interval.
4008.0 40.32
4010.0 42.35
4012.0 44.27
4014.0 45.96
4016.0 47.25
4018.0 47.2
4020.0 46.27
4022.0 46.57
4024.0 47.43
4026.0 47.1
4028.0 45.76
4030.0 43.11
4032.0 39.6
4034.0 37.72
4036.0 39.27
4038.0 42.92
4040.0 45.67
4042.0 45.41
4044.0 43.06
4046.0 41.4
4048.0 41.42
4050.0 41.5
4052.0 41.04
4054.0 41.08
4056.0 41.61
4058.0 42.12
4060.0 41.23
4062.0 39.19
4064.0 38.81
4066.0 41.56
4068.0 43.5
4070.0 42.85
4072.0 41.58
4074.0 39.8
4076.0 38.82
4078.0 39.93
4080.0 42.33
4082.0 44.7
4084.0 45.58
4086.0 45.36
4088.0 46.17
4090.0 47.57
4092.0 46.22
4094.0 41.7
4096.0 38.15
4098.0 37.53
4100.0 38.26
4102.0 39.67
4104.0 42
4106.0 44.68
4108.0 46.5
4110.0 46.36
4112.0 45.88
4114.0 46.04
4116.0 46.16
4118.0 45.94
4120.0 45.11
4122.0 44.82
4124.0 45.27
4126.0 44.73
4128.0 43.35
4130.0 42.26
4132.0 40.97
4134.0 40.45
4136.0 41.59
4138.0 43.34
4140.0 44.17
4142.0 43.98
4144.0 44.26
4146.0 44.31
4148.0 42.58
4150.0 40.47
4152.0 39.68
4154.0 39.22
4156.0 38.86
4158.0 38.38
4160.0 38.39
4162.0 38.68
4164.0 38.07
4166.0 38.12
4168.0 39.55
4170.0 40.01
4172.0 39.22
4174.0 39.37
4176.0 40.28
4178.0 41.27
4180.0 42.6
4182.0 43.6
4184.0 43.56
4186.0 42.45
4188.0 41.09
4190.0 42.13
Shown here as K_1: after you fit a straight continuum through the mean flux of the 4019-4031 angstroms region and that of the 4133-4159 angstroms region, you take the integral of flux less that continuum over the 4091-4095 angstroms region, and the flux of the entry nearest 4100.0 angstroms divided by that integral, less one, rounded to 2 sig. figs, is 23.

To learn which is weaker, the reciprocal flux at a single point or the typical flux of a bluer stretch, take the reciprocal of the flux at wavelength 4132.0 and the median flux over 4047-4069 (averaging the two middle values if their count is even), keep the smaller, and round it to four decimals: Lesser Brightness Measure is 0.0244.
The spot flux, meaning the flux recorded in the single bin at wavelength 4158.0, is 38.38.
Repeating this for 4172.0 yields 39.22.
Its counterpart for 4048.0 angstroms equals 41.42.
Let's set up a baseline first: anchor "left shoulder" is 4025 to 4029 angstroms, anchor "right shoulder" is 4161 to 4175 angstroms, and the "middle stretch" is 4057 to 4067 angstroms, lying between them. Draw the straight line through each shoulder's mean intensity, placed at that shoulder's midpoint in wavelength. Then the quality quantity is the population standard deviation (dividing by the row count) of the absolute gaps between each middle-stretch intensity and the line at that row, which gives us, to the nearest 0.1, 1.3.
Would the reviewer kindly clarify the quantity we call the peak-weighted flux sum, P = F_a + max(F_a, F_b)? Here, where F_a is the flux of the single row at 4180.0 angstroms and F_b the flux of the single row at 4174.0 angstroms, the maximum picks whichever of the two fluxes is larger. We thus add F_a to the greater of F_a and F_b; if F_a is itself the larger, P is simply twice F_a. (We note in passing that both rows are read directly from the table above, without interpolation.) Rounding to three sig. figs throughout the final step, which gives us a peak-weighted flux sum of 85.2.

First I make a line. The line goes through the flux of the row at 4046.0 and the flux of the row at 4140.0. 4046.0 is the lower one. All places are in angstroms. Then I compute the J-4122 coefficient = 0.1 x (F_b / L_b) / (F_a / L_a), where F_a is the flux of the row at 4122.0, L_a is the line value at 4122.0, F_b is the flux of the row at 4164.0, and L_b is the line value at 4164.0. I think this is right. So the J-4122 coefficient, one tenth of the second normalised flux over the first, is 0.083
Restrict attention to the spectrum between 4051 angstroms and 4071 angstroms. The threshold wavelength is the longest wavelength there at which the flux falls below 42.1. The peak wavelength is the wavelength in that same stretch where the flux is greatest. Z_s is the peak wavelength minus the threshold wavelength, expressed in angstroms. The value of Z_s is 2 angstroms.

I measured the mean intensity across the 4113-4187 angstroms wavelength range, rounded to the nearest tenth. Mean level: 41.9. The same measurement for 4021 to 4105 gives 42.3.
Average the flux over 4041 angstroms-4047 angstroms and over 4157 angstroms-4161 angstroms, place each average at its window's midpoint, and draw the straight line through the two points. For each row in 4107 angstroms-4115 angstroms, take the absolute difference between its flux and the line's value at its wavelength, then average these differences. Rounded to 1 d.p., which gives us 5.8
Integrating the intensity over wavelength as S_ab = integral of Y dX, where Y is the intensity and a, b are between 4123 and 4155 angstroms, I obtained 1361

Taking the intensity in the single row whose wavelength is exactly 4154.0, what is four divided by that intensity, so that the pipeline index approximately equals 0.102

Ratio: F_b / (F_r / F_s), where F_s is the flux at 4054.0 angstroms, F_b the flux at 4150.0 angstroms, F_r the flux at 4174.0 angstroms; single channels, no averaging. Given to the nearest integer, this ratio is 42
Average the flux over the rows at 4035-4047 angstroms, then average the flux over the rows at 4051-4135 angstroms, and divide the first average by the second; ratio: 1.00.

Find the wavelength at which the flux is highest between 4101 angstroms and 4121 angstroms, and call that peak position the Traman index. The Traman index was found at 4108.0 angstroms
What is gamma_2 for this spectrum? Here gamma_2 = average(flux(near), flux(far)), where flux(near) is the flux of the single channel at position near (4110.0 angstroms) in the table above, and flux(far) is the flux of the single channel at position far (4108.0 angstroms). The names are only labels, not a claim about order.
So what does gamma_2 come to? 46.4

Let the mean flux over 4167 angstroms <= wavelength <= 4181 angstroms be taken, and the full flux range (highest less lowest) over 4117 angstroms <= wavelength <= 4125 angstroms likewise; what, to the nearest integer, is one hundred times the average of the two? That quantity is 2072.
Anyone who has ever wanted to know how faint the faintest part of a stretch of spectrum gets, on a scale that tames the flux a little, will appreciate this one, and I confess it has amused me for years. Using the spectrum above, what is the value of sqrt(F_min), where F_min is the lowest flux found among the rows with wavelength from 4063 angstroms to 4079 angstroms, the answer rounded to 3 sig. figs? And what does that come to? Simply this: 6.23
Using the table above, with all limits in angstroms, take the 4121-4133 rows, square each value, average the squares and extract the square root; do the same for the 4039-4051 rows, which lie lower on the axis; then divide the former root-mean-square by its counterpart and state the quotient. 1.01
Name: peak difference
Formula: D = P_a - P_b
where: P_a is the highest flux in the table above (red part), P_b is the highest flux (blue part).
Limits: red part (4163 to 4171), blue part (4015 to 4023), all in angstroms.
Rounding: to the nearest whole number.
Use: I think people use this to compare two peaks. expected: -7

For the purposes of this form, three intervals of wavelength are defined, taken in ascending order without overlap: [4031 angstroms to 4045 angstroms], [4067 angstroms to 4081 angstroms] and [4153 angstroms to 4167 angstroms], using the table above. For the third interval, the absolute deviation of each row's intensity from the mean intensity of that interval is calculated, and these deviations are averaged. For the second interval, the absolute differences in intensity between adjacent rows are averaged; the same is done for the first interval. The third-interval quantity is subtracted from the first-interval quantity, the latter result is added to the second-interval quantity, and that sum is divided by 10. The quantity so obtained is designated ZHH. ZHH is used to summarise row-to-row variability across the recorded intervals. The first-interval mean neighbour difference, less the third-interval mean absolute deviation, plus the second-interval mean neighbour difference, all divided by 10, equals 0.31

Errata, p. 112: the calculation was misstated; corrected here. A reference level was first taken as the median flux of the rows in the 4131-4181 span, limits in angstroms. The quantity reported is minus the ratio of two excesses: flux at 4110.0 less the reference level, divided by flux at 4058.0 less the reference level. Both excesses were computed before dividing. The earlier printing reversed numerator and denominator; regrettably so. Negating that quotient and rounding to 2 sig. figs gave -3.3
